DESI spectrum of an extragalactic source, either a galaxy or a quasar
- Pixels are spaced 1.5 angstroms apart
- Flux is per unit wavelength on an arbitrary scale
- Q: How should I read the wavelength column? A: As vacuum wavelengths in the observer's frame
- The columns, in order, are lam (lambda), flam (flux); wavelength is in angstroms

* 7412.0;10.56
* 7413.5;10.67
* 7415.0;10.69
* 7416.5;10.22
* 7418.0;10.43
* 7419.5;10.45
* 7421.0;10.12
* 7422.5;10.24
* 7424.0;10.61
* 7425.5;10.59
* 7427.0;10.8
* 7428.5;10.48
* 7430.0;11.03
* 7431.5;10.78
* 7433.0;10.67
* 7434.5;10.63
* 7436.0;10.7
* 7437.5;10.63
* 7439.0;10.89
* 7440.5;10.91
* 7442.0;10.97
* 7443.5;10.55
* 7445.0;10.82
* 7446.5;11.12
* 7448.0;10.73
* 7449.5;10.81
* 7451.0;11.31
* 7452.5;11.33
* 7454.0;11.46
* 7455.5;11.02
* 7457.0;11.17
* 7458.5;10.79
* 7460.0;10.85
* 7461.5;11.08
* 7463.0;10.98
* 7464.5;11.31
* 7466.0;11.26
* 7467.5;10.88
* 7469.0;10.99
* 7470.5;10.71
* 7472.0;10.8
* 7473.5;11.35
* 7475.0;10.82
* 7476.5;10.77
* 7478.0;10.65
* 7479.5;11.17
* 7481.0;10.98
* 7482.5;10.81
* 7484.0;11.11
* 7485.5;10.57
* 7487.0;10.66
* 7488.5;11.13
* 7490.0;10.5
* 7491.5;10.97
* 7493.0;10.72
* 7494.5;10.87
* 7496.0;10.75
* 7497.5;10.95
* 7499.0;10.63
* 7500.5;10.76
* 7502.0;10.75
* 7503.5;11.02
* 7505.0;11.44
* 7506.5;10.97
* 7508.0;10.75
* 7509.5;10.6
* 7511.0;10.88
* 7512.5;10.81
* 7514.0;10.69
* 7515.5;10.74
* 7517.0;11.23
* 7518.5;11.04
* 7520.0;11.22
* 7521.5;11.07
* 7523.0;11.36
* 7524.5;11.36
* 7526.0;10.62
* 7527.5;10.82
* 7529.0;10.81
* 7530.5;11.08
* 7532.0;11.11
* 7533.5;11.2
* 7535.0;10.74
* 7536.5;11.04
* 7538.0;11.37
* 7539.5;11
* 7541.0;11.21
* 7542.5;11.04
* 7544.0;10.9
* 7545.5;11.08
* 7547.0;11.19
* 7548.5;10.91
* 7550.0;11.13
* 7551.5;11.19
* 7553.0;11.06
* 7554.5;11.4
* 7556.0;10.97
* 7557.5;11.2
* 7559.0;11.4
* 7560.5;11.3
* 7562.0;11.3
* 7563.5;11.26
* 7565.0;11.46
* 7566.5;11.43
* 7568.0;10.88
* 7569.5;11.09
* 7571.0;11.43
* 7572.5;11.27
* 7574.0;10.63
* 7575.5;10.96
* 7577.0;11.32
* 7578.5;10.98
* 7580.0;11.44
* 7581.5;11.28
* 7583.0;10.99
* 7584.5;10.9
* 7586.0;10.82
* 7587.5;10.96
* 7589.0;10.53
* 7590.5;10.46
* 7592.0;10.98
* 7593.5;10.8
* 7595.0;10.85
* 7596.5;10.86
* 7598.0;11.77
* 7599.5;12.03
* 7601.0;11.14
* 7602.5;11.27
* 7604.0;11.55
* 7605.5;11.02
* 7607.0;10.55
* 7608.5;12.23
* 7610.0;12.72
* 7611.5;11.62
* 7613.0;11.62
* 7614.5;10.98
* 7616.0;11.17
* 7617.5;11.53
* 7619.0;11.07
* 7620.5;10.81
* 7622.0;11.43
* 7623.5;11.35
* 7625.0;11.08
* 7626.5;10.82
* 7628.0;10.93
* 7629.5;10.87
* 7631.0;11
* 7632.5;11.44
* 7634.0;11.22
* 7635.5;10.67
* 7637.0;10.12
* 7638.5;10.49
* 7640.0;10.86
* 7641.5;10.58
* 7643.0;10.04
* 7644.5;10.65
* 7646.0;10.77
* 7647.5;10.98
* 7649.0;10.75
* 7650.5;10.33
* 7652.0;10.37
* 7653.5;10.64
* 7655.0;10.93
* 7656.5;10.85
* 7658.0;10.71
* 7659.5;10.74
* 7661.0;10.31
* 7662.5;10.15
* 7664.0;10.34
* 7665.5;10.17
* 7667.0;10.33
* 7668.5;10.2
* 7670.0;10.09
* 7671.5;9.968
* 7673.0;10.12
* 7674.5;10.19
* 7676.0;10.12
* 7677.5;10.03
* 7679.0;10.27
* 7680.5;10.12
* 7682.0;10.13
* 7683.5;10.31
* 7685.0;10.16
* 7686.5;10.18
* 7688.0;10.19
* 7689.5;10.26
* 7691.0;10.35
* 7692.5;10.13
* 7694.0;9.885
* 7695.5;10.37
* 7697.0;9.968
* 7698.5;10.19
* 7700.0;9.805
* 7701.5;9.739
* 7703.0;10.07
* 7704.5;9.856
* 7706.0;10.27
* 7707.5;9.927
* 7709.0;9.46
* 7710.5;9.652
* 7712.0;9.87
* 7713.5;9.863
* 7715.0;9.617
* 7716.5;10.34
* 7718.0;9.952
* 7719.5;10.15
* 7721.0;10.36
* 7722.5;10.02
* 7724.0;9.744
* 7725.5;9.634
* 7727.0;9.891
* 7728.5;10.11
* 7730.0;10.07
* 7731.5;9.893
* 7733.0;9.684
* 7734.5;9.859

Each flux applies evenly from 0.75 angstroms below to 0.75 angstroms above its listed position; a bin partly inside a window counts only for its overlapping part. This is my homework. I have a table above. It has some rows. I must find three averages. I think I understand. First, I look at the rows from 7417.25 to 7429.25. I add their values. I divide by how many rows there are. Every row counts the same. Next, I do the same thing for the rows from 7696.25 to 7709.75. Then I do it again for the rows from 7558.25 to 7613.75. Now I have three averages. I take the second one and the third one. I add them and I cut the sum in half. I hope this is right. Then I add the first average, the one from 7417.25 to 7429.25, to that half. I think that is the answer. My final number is 21.0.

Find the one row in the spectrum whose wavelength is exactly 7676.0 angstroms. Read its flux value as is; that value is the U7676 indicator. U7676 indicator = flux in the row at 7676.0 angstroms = 10.12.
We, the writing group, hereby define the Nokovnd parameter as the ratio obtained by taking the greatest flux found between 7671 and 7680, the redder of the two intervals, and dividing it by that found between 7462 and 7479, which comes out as 0.905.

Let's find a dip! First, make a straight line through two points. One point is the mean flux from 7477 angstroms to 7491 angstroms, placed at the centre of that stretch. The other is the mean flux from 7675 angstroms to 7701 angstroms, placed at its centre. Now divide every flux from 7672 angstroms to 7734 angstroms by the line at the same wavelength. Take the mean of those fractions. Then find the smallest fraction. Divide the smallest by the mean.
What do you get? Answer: 0.946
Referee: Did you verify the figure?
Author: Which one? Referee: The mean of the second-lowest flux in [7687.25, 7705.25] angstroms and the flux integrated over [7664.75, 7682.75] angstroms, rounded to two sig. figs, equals 96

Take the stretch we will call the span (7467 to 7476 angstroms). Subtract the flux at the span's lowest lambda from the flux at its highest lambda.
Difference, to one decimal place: -0.1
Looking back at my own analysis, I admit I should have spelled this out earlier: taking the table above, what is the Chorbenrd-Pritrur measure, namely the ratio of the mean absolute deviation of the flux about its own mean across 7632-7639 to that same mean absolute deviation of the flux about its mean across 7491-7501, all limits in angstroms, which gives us 4.1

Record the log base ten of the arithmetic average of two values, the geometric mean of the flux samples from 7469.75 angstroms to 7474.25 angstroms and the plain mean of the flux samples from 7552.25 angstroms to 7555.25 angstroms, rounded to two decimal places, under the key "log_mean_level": 1.04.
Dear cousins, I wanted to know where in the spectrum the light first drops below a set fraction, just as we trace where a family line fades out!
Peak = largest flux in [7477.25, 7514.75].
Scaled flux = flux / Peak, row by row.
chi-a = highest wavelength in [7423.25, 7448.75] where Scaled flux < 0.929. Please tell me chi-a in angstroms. 7443.5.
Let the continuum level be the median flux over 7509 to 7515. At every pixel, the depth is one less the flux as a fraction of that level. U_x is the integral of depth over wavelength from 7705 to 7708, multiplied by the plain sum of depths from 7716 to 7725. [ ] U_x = 0.067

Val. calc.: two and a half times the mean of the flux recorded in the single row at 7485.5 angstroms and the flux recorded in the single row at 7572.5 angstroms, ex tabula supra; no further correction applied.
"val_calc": 27.3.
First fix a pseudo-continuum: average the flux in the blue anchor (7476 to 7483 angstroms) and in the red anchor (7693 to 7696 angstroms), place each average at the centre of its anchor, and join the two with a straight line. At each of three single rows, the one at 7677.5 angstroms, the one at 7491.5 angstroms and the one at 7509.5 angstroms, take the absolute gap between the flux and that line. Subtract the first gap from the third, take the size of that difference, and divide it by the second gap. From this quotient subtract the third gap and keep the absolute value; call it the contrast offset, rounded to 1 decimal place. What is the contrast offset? 0.1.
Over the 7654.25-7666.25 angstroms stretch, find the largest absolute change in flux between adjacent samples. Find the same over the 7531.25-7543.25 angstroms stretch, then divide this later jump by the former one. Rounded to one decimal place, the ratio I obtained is 1.1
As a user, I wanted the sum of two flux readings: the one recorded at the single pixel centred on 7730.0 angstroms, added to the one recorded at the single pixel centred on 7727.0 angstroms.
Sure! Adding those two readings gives 20.0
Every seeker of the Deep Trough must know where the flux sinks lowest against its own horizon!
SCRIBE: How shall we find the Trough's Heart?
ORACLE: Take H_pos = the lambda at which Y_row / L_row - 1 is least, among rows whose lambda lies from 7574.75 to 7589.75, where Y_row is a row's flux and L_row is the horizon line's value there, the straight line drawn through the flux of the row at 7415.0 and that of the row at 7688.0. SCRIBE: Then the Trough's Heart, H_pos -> 7589.0 angstroms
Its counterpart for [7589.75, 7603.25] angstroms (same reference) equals 7590.5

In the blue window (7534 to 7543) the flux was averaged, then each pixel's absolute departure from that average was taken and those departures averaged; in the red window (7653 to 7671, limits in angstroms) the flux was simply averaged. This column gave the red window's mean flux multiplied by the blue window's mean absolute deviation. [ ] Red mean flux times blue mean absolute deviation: 1.56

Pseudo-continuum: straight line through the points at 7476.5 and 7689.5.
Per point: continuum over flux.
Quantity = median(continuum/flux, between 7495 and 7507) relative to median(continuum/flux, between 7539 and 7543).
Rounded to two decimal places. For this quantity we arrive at 1.03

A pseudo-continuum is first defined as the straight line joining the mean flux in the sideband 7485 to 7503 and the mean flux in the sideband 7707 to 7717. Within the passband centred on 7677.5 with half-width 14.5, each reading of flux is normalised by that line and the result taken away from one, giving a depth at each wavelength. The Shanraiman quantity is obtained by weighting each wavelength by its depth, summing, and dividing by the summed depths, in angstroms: 7679.4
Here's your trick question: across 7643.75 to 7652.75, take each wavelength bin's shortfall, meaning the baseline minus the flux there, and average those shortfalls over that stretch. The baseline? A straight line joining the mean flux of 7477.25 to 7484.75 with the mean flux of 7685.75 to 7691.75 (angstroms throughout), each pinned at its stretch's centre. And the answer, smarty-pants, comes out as -0.26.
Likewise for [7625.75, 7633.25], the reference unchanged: -0.57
